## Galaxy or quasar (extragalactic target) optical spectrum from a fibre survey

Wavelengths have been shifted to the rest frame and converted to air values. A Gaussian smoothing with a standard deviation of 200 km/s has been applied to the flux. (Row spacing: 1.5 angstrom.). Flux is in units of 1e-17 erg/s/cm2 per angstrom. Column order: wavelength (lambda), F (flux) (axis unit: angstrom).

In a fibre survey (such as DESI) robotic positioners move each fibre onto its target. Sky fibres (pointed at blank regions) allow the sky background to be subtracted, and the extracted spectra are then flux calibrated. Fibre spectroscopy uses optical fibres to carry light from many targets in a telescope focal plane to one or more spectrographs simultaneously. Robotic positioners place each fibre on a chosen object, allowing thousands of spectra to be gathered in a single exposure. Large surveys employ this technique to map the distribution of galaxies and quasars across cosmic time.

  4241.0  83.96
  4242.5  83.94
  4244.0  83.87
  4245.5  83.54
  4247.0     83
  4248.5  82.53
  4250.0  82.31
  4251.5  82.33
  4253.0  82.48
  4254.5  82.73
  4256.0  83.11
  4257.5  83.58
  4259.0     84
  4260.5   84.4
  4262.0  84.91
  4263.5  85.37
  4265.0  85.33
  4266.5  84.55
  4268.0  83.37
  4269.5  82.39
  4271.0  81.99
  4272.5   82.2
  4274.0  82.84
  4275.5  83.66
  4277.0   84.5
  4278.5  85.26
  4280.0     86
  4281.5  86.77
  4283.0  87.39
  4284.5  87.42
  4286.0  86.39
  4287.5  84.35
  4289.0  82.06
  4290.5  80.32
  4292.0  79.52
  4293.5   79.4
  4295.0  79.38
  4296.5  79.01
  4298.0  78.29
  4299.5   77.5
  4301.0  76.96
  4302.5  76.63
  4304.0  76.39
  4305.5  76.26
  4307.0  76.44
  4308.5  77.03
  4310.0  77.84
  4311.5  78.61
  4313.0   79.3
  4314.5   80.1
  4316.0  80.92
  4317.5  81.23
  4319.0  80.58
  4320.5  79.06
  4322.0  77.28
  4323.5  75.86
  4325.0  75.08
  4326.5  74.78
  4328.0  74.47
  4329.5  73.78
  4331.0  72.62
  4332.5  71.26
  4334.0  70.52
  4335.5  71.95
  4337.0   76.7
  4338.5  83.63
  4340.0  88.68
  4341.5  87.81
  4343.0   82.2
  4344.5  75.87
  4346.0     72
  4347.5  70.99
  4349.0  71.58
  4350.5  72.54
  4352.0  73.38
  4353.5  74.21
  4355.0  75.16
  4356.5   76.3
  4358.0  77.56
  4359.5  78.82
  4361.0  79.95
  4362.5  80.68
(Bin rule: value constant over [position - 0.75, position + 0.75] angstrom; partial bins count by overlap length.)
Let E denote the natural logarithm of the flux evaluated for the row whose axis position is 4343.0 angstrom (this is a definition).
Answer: 4.41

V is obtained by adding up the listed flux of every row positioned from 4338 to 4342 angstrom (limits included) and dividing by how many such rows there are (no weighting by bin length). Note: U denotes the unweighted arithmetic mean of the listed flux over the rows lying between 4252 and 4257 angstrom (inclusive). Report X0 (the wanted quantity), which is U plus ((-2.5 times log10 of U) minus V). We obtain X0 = -9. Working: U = 82.8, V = 87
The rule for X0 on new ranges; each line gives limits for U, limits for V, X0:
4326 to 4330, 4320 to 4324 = -8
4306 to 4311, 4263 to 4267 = -13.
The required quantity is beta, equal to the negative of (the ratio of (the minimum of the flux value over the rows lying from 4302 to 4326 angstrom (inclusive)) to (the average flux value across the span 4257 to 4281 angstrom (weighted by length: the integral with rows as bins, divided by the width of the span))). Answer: -0.89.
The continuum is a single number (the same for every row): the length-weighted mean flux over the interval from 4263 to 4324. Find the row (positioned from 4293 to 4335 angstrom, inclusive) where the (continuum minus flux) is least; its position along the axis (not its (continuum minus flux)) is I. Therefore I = 4317.5 angstrom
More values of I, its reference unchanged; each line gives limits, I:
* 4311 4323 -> 4317.5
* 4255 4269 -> 4263.5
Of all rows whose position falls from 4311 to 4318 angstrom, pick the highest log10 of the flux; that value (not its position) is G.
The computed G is 1.91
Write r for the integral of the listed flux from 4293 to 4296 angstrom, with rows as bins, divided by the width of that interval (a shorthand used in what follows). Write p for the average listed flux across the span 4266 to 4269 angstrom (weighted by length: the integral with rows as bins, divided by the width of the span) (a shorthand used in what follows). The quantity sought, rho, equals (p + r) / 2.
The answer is 81.6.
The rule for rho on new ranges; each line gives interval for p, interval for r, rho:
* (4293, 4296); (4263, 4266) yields 82.3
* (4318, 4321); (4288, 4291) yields 80.8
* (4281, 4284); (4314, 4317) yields 83.9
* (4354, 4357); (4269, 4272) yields 78.9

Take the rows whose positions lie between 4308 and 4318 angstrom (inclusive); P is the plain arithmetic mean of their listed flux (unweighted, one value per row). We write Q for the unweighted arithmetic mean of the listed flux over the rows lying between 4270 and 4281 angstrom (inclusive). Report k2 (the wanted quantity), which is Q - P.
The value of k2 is 4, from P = 79.3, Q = 83.8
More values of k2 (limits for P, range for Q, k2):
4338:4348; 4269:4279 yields 3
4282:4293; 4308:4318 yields -5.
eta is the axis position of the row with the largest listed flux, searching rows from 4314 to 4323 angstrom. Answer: 4317.5 angstrom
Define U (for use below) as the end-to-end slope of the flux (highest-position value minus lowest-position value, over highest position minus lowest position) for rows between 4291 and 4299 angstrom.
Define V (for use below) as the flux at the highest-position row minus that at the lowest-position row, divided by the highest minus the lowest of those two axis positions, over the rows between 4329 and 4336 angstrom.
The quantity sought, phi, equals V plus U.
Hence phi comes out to -0.5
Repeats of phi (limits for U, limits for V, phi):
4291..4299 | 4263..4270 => -0.7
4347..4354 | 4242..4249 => 0.3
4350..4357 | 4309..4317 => 1.1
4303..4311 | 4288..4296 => -0.2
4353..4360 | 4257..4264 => 1.1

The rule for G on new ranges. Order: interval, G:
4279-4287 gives 1.94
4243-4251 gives 1.92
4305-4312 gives 1.90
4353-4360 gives 1.90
